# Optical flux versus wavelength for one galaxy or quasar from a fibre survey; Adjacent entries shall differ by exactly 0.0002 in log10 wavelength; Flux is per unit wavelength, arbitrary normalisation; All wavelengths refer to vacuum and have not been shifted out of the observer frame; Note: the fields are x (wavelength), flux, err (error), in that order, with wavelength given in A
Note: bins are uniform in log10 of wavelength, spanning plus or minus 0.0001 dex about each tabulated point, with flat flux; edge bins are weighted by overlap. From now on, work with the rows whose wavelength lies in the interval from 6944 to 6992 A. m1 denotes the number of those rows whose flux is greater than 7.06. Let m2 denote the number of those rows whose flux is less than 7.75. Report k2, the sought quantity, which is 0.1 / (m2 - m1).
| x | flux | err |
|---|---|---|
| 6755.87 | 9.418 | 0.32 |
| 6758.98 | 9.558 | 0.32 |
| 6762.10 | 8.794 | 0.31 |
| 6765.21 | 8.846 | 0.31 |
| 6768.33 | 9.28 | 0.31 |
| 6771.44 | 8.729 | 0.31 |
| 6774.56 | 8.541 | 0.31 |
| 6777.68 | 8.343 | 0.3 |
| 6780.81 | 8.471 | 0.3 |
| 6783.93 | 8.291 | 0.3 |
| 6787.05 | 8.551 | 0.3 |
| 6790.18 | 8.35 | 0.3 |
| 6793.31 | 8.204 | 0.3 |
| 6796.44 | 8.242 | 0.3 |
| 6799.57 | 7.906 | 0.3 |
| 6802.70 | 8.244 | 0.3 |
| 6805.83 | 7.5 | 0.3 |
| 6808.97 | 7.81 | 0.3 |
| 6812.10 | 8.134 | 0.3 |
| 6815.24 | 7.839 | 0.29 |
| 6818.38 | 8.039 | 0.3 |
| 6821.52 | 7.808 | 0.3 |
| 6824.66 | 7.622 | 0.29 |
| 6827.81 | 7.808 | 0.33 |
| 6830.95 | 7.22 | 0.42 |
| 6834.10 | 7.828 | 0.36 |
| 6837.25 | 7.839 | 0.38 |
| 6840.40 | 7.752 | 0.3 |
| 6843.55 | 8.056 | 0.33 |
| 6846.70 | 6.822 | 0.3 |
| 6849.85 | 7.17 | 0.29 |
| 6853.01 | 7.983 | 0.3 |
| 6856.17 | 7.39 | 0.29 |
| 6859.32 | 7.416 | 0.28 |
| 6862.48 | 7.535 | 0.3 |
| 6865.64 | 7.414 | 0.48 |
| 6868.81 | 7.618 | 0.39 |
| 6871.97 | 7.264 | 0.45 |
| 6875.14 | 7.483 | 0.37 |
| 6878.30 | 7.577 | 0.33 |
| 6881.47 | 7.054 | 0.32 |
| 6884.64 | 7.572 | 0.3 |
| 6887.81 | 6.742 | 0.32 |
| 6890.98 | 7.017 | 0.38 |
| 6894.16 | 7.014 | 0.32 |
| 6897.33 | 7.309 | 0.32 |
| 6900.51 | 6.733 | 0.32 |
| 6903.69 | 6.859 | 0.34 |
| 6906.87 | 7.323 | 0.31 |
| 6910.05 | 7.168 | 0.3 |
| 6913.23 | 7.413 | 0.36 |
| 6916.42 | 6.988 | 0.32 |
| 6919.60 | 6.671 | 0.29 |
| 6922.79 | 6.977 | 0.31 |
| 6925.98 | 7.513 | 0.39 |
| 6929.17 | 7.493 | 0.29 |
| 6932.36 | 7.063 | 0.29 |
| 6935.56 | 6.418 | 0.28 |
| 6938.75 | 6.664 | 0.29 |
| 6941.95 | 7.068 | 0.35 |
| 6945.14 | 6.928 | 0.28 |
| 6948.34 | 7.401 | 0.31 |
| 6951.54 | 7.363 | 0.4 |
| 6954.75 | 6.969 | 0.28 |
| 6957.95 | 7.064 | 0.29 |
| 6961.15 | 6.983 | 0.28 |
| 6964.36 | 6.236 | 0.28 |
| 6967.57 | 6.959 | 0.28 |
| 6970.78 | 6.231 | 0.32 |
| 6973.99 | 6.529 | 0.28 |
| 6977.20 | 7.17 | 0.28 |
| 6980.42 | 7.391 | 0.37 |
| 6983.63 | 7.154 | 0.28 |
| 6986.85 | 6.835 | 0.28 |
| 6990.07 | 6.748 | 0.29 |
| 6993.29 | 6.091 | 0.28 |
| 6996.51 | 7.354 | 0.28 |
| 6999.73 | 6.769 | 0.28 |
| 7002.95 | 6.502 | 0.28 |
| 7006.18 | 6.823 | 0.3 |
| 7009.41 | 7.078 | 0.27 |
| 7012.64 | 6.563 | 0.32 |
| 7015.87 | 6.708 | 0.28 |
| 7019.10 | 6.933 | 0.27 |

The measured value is 0.011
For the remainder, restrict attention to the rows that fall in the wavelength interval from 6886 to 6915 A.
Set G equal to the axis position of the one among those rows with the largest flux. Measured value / 6913.23 A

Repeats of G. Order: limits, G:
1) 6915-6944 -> 6925.98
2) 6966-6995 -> 6980.42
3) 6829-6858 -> 6843.55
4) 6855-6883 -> 6868.81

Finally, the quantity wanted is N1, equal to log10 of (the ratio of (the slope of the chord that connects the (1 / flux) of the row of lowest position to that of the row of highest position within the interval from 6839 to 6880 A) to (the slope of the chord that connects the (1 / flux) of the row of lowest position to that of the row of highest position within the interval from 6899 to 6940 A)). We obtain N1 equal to 0.3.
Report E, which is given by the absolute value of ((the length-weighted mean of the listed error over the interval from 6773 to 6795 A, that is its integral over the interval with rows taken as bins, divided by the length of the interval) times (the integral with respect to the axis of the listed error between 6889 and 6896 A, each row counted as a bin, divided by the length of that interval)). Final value 0.105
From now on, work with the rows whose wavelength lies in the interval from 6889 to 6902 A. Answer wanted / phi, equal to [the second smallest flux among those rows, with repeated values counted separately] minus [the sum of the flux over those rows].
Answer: -21.1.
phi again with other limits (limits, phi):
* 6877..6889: -21.9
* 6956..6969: -20.3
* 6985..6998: -20.3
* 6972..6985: -21.1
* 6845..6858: -22.2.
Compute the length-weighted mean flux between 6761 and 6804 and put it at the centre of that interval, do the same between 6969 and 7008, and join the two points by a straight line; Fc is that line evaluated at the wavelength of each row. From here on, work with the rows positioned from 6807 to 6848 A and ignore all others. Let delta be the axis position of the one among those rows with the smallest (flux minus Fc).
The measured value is 6846.70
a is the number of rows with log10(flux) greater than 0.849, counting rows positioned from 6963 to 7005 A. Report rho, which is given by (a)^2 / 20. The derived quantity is 0.8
